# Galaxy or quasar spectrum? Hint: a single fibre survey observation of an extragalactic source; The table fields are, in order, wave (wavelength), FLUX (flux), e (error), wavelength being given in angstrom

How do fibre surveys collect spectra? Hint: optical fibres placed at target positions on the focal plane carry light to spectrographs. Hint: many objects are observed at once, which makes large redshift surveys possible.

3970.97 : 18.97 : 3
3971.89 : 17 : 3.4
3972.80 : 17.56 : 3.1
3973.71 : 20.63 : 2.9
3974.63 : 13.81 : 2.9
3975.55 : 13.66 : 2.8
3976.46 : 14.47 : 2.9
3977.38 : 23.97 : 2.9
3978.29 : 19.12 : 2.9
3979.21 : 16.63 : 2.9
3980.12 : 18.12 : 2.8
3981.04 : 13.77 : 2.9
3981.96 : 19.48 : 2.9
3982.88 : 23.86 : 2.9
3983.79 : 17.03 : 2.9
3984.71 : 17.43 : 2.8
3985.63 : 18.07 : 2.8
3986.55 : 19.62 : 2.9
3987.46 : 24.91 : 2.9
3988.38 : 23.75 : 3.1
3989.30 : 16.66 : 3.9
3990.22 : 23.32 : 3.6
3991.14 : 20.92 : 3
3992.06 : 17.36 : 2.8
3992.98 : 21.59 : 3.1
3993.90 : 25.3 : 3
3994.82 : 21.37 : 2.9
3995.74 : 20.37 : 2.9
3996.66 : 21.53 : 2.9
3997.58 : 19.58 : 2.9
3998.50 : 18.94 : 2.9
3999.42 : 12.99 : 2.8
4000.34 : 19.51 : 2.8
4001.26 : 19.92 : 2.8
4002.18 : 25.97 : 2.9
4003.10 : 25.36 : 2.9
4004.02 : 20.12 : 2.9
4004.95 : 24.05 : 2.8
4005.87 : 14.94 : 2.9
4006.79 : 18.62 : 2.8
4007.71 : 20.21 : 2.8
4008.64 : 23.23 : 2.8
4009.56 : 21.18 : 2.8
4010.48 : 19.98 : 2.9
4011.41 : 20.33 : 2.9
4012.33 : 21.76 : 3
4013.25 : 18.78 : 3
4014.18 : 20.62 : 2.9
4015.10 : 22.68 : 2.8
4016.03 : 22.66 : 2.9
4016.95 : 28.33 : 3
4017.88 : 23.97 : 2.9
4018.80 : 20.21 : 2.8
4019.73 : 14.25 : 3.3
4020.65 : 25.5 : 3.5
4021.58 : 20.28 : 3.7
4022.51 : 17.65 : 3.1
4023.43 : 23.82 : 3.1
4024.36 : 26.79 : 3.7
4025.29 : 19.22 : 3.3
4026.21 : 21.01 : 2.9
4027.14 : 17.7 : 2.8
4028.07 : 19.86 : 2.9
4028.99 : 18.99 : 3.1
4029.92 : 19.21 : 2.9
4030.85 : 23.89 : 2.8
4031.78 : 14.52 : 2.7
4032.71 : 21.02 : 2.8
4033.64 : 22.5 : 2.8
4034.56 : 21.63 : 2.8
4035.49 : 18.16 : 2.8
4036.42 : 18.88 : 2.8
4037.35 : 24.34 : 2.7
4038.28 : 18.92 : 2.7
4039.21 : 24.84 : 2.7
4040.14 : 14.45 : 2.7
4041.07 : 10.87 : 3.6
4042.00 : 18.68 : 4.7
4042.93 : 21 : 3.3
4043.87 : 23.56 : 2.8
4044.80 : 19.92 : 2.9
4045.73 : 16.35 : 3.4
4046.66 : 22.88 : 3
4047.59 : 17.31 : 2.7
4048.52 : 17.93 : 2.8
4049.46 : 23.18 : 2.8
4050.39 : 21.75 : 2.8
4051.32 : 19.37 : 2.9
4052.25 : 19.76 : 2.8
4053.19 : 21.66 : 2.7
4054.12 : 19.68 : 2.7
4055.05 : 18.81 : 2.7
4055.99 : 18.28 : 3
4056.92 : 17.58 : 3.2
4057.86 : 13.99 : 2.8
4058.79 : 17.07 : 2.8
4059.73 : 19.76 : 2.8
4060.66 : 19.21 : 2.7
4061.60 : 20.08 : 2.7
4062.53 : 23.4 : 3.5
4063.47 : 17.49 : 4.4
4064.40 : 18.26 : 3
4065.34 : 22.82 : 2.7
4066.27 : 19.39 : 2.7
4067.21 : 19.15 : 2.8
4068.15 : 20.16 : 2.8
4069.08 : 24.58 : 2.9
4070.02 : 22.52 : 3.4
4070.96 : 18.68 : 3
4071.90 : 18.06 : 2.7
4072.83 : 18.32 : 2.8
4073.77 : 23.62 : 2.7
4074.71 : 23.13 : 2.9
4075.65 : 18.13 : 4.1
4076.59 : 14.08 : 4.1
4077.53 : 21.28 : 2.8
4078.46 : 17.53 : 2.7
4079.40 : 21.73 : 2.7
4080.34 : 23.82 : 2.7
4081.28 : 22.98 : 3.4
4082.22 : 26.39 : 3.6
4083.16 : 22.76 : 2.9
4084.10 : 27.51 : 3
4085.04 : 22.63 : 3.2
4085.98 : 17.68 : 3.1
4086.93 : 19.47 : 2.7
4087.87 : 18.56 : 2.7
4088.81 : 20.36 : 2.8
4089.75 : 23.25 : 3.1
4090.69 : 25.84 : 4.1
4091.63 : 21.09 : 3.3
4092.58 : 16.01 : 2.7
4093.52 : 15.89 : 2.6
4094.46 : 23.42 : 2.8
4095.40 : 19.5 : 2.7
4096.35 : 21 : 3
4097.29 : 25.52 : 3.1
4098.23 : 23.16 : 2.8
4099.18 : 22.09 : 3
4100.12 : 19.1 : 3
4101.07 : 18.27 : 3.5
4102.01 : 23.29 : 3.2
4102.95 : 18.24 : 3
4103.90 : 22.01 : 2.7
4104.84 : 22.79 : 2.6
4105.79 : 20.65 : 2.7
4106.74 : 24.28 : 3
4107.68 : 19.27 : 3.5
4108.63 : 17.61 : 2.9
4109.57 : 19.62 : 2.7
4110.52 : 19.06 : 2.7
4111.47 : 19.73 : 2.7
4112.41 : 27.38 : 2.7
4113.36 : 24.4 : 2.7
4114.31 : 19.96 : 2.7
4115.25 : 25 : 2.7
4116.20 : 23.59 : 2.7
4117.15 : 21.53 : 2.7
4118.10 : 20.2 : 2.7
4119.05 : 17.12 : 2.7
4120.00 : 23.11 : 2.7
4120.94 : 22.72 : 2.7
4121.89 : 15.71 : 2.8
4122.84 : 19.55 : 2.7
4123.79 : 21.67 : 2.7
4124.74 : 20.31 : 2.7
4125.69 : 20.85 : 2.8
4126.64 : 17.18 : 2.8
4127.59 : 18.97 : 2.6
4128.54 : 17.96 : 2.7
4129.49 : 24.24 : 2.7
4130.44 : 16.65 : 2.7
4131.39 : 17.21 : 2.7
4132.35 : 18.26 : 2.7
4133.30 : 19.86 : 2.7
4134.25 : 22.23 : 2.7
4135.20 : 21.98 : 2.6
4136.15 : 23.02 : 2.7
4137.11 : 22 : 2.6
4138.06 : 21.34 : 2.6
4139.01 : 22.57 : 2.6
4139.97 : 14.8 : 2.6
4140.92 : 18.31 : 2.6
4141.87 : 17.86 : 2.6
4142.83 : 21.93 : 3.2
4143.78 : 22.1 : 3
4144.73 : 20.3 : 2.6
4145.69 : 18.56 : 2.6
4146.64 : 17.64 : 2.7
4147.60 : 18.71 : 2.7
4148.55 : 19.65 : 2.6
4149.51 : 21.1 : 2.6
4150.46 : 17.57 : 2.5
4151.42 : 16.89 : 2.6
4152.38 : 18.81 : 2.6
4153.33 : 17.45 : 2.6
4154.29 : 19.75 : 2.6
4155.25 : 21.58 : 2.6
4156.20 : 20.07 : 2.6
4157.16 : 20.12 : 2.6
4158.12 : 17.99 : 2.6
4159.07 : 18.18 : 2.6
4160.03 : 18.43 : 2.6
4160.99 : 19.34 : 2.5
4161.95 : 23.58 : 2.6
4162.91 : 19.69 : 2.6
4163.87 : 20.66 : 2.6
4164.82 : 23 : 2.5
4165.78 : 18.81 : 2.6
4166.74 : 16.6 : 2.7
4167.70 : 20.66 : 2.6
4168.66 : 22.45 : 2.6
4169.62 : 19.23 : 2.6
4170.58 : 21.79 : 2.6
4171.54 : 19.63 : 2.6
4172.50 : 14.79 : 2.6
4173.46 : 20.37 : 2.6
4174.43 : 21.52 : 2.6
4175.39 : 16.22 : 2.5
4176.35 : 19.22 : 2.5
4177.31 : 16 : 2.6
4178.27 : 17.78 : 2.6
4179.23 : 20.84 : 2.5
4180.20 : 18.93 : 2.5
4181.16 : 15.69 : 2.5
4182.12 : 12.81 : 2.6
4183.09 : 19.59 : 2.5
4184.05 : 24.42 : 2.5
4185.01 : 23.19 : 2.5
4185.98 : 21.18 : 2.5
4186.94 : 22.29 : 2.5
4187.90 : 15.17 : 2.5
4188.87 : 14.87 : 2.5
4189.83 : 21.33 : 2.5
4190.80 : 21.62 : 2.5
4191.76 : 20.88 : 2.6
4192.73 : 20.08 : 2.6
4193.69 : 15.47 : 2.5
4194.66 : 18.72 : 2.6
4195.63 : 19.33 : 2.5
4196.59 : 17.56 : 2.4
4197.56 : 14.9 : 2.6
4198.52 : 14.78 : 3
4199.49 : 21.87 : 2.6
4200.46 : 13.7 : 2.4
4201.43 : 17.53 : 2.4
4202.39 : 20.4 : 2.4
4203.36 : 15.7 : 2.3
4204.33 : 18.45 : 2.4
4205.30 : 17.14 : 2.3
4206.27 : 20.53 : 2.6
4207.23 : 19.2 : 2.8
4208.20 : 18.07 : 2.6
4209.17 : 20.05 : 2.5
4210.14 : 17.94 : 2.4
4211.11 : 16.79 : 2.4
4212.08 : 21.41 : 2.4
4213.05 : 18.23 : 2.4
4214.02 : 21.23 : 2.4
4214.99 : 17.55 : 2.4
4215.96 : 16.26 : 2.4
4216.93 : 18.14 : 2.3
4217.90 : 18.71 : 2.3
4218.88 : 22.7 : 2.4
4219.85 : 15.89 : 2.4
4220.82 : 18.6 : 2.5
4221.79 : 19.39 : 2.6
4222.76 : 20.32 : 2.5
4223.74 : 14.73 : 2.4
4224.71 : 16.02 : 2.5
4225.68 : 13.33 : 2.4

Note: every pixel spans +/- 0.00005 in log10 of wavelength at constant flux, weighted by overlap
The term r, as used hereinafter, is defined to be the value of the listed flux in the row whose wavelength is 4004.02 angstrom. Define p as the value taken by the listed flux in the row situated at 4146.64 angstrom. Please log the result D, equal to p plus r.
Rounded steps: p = 17.64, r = 20.12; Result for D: 37.8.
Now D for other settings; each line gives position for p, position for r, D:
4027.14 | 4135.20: 39.7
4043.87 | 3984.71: 41.0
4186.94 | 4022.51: 39.9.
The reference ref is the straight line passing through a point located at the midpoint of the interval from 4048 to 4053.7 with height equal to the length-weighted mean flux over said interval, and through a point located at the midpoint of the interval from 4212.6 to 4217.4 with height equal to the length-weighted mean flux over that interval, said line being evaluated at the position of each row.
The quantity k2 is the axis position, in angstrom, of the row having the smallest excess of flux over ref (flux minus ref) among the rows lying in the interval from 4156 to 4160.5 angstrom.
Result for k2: 4158.12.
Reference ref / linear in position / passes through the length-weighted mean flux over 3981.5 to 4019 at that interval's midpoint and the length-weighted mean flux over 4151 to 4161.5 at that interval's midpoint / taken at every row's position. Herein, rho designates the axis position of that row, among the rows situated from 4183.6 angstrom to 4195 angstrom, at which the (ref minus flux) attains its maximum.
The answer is 4188.87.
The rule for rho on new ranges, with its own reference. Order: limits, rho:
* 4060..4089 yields 4076.59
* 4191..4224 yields 4200.46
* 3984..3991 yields 3989.30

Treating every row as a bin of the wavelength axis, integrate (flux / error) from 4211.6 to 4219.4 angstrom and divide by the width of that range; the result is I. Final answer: 8.1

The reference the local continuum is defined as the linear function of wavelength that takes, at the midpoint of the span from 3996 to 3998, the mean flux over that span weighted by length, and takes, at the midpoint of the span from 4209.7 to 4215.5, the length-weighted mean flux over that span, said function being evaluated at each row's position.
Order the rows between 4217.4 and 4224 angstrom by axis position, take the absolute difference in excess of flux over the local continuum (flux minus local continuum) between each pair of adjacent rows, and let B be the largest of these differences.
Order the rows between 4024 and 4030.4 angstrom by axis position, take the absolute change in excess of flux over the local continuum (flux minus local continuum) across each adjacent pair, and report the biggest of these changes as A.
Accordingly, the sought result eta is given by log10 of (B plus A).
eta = 1.16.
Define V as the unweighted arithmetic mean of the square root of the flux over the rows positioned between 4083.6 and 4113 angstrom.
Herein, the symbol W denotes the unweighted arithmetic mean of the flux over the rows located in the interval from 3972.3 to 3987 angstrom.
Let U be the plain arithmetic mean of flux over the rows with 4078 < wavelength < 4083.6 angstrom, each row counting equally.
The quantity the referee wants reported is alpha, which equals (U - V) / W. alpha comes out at 1.00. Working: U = 22.5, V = 4.58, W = 18.0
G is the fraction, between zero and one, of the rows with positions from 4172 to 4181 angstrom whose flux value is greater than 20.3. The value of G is 0.33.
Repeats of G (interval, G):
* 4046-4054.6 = 0.44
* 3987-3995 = 0.78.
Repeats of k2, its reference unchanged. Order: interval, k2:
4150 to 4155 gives 4151.42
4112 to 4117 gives 4114.31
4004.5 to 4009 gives 4005.87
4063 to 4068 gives 4063.47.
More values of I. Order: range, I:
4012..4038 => 7.1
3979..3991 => 6.5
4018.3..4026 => 6.4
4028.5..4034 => 7.0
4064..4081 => 7.0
